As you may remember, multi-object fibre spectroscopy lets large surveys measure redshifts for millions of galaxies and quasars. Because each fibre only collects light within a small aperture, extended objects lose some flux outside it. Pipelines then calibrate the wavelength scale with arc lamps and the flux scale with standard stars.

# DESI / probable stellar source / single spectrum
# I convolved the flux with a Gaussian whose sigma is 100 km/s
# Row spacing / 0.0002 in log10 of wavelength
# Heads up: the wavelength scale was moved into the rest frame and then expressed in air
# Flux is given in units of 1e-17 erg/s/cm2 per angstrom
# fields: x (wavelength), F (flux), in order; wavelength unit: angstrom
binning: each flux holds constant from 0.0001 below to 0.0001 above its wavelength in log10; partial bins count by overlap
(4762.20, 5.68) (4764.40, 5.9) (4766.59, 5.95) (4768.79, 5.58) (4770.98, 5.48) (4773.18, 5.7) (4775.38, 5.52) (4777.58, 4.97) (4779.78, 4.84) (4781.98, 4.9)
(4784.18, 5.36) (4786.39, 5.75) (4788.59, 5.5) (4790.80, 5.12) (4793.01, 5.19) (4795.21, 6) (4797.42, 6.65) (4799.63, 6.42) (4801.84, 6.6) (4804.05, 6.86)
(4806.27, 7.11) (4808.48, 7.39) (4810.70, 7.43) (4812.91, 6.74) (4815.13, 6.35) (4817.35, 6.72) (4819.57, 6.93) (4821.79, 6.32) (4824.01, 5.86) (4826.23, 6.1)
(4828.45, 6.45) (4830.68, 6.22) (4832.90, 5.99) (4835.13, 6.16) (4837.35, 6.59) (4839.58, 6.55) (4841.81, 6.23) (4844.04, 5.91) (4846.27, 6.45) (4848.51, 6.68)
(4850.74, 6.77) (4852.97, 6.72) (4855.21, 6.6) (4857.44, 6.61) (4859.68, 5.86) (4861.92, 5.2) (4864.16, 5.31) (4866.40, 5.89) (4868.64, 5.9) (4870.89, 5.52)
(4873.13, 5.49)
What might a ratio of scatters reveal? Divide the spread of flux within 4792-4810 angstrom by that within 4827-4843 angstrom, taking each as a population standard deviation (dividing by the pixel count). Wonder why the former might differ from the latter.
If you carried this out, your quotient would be 3.13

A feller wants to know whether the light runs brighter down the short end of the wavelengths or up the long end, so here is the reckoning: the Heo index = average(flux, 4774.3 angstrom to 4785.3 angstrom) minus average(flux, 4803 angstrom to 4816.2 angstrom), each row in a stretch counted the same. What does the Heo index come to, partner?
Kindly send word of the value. -1.9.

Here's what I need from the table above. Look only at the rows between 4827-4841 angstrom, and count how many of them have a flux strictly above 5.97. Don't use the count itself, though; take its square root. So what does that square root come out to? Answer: 2.45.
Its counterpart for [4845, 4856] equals 2.24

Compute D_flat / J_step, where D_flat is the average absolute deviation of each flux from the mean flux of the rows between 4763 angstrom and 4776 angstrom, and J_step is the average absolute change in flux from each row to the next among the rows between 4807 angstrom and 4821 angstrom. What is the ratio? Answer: 0.5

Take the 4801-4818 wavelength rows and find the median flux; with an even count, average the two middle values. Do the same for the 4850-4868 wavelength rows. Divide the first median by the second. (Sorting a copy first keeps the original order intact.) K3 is 1.09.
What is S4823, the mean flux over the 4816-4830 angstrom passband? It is 6.4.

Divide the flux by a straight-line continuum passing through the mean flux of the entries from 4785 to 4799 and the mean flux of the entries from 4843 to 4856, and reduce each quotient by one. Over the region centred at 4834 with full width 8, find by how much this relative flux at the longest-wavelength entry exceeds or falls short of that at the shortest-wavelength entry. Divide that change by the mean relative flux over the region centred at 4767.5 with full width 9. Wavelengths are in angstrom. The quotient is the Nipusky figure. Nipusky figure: 1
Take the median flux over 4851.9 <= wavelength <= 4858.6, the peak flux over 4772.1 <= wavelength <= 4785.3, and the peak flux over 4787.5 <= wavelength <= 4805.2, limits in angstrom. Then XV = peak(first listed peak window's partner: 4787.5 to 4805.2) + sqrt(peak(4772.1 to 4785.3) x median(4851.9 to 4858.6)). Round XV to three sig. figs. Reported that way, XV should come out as 13.0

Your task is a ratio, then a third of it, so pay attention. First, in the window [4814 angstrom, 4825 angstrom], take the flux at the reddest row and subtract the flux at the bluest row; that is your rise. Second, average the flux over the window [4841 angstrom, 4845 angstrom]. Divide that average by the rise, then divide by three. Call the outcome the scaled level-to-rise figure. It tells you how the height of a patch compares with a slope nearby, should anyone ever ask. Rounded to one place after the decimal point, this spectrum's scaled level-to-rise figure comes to -4.1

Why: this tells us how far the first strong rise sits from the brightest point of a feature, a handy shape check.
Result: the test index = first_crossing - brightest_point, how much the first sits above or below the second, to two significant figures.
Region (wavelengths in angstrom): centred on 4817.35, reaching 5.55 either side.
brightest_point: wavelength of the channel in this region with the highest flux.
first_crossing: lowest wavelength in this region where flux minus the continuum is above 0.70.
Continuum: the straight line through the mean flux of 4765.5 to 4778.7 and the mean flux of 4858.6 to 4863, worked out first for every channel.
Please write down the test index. -6.7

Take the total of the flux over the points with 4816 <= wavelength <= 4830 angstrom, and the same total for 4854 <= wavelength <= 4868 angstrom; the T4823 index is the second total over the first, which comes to 0.92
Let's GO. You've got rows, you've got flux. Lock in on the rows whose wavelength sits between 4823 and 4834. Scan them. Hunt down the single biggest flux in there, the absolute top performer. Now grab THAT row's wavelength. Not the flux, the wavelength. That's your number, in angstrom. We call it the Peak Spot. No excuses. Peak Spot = 4828.45 angstrom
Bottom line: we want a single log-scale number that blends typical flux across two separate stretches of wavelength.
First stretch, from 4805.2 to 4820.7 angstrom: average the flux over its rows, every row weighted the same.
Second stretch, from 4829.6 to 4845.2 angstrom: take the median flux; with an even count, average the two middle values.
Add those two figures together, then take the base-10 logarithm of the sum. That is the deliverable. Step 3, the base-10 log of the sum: 1.12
